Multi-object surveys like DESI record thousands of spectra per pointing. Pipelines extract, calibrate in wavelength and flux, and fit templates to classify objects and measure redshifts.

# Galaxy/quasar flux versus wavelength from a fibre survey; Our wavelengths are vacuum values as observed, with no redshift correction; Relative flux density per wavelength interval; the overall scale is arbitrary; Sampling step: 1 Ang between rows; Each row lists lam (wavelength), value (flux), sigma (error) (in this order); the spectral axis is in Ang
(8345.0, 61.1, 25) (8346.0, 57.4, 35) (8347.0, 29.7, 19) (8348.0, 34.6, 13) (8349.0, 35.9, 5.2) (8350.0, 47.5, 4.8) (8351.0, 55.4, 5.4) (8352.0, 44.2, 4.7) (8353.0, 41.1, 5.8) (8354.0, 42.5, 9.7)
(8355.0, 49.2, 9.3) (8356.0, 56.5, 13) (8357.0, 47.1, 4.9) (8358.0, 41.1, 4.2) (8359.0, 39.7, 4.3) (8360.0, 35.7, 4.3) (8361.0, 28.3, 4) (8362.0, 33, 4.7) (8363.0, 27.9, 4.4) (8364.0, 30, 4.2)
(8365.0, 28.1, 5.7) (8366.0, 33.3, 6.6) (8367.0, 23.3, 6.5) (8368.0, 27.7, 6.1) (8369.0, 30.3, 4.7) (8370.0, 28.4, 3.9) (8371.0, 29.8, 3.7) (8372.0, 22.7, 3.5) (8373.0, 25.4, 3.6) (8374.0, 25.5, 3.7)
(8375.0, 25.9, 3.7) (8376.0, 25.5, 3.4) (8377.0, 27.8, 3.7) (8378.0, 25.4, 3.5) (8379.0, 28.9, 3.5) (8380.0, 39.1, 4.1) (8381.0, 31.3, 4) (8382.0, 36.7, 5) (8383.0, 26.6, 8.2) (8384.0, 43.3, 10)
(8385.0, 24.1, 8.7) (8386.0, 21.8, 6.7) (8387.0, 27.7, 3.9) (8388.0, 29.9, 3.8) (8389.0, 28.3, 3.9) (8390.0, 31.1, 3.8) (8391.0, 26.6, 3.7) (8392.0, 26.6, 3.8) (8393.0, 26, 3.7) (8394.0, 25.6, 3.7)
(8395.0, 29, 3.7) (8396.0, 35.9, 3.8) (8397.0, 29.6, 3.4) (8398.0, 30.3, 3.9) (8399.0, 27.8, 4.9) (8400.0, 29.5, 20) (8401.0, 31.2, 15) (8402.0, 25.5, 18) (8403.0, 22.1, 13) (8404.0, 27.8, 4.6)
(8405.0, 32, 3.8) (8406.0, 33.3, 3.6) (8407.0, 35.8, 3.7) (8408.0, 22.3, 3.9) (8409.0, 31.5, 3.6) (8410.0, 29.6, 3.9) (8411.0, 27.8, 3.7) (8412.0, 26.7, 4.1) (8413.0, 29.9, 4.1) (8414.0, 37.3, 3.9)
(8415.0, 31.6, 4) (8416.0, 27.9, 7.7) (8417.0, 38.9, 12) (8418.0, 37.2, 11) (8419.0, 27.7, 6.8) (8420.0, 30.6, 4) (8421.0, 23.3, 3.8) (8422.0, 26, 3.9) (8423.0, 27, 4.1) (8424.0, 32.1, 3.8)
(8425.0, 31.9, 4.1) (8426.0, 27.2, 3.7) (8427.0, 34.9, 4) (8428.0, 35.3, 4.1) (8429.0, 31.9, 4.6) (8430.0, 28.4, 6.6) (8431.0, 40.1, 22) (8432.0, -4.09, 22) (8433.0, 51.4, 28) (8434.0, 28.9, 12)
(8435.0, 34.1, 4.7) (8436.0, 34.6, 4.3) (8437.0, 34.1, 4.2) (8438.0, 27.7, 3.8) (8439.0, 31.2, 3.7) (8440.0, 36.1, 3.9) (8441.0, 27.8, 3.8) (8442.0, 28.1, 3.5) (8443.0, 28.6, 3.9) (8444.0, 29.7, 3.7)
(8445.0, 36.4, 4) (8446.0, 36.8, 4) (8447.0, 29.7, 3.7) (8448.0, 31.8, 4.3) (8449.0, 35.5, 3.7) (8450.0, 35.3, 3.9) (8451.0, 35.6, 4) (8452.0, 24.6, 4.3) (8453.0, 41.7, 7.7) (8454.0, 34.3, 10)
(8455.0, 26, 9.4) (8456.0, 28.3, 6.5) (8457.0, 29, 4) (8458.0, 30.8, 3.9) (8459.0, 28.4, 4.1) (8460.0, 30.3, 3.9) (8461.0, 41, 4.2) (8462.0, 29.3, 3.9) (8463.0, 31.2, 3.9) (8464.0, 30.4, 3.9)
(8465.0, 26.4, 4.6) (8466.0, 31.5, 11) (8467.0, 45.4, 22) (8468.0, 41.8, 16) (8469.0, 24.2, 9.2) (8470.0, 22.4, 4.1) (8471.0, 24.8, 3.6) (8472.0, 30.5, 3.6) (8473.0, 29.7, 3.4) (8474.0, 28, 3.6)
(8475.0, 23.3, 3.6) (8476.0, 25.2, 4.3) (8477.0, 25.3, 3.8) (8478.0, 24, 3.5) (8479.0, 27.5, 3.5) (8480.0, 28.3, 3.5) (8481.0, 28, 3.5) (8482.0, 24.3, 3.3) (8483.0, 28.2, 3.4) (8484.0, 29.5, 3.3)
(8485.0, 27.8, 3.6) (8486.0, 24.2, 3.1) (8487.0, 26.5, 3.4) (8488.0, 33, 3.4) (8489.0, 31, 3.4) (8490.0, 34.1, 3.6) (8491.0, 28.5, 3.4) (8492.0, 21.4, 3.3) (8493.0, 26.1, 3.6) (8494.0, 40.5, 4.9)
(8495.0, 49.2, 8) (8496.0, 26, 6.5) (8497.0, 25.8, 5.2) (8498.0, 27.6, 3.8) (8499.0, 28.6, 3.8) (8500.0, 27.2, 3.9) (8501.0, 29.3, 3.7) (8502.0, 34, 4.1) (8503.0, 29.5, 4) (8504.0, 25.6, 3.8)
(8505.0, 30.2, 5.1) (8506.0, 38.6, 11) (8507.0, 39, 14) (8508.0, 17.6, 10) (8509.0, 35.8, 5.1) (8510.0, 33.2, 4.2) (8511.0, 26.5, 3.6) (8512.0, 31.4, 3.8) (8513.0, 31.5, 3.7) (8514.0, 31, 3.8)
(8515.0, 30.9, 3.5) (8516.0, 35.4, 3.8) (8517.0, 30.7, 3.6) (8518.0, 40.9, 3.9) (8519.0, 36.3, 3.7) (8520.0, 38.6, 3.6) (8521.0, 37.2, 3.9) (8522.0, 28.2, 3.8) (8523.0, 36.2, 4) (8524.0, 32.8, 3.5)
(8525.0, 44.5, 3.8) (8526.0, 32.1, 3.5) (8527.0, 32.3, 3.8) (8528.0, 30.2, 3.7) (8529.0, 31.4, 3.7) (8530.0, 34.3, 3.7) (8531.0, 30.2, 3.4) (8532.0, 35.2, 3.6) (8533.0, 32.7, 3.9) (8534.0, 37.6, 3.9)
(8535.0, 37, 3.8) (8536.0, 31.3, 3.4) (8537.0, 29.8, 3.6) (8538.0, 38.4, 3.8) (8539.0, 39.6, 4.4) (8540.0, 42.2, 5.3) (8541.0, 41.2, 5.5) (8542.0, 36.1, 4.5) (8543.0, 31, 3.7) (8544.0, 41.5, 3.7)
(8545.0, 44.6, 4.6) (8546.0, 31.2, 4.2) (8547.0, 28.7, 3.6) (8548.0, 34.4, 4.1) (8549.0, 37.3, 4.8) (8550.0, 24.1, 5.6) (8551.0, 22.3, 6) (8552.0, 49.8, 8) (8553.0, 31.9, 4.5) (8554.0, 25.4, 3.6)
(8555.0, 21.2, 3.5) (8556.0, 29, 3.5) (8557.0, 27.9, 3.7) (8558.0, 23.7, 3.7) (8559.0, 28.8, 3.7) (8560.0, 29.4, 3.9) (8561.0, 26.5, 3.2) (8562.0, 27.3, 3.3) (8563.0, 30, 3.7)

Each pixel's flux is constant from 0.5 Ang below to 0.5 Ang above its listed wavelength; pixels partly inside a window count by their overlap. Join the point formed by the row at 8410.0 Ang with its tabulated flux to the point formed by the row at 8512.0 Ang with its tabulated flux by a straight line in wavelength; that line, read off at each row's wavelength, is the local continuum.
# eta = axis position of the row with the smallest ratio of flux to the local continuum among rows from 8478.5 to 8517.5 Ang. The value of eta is 8508.0 Ang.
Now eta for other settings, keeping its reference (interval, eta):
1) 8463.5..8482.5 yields 8470.0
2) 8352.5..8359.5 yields 8359.0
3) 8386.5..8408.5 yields 8403.0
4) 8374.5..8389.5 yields 8386.0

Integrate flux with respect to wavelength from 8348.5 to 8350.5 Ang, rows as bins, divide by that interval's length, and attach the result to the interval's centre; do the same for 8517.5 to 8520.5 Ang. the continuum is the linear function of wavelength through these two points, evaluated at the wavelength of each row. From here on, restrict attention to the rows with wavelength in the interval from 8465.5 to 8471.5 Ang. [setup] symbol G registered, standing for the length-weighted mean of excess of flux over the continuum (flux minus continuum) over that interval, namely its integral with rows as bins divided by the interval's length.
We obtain -7.8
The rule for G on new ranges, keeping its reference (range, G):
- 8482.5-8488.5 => -11.0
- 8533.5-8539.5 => -2.7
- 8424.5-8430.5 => -8.7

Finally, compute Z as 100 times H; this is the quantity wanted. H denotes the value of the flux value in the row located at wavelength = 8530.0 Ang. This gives 3430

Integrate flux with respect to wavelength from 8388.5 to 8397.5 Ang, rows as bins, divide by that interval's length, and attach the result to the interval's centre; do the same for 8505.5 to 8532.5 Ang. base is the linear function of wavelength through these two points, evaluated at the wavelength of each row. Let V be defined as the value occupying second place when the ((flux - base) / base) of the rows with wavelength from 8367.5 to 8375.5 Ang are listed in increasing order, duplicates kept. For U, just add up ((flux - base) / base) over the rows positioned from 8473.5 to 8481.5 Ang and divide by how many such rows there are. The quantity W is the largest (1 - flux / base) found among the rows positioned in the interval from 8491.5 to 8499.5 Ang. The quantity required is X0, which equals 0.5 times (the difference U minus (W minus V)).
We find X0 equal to -0.31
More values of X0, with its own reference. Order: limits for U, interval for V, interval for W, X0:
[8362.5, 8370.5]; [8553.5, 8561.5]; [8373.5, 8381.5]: -0.19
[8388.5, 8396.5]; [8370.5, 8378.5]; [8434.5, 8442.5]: -0.10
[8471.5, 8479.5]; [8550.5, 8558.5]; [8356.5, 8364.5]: -0.25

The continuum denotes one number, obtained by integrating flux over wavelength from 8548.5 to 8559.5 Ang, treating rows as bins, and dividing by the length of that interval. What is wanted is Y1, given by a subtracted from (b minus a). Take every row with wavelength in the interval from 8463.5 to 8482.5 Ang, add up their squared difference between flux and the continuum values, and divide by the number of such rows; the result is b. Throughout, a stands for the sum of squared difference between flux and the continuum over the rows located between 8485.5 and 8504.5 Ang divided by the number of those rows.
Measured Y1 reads -43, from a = 39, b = 34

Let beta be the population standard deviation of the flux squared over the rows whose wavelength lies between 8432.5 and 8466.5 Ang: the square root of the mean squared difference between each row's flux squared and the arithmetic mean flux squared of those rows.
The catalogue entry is 381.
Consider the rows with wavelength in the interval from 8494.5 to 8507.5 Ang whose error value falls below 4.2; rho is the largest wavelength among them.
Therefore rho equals 8504.0 Ang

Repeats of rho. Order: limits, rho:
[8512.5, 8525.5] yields 8525.0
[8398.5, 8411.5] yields 8411.0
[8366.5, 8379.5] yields 8379.0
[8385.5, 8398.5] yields 8398.0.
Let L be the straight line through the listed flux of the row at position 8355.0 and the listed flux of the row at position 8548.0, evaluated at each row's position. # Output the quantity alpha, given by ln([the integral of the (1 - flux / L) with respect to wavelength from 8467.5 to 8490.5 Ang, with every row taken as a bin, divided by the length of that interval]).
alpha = -1.21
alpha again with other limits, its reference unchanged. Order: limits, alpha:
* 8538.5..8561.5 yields -2.95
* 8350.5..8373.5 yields -1.32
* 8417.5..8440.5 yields -1.23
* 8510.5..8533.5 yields -2.54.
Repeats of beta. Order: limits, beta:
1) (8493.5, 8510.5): 486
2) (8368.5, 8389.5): 334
